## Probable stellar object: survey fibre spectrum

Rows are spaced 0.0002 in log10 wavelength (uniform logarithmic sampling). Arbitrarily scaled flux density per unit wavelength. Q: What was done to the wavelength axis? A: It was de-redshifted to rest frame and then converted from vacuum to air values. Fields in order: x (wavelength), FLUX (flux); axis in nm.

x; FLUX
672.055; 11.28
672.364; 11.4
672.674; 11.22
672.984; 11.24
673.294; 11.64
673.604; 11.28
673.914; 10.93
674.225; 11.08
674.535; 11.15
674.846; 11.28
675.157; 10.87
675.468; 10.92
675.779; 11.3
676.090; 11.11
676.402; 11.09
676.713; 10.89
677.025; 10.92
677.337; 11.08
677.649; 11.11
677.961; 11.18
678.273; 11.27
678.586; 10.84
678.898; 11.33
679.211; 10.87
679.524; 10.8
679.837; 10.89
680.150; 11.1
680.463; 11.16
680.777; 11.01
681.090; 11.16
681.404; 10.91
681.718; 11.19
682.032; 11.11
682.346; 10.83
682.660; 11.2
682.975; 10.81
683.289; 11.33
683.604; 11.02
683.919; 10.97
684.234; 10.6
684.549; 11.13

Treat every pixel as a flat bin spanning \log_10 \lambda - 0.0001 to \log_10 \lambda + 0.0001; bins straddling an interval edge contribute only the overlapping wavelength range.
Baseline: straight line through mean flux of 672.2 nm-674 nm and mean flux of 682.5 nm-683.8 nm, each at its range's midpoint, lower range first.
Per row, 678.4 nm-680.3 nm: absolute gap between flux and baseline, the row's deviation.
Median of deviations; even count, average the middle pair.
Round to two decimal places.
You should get 0.28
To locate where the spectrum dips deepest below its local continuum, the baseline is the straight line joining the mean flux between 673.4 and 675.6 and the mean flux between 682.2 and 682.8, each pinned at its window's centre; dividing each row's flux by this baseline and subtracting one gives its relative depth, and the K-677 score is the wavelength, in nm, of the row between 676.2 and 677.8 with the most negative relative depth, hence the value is 676.713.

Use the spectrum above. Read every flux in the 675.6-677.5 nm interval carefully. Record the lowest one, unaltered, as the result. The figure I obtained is 10.89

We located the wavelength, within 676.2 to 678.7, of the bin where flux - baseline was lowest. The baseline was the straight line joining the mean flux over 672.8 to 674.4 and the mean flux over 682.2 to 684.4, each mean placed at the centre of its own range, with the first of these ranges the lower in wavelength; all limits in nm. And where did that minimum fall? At 676.713 nm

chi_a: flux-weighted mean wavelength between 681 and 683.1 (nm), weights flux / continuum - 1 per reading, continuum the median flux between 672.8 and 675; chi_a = 682.21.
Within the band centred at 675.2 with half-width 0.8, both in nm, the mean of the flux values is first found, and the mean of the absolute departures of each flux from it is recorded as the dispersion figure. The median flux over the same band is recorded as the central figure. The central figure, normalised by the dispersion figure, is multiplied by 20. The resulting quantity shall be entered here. 1334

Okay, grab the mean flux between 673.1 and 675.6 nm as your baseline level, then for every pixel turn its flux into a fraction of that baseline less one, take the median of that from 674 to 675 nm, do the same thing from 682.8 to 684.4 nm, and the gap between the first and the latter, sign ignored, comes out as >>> 0.016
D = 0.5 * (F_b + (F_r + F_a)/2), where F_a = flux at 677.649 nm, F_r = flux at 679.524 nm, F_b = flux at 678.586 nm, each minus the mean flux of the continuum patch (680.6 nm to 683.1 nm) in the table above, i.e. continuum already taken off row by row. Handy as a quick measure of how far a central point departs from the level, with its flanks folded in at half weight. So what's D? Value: -0.13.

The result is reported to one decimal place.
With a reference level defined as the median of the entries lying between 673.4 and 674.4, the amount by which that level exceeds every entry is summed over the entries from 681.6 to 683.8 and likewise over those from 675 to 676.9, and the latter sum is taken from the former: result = -0.2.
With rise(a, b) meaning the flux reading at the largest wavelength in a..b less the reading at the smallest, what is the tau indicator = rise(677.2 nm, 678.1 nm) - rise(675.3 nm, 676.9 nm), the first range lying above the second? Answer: 0.1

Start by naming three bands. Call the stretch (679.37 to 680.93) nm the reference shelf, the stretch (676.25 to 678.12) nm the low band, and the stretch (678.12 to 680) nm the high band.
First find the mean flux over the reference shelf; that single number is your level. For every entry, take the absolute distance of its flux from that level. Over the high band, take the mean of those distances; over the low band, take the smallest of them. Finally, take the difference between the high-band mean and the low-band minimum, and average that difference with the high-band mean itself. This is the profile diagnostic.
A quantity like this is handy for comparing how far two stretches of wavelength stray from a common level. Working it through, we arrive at 0.16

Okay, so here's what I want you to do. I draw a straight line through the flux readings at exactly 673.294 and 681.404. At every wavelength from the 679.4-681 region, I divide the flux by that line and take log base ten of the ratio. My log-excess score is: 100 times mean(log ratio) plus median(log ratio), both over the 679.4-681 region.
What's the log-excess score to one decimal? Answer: -0.1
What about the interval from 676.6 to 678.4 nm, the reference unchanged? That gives -0.7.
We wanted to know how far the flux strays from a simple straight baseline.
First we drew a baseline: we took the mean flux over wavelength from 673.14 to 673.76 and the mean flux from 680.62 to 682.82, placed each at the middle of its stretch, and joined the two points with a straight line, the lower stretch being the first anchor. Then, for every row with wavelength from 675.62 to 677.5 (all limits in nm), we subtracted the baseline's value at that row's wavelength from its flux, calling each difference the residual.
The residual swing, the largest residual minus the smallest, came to 0.36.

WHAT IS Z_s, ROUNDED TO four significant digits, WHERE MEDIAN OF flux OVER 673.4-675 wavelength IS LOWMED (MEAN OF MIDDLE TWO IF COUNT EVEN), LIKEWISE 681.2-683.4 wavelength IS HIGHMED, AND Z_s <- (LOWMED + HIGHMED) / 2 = 11.13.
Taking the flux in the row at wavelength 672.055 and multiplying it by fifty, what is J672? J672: 564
